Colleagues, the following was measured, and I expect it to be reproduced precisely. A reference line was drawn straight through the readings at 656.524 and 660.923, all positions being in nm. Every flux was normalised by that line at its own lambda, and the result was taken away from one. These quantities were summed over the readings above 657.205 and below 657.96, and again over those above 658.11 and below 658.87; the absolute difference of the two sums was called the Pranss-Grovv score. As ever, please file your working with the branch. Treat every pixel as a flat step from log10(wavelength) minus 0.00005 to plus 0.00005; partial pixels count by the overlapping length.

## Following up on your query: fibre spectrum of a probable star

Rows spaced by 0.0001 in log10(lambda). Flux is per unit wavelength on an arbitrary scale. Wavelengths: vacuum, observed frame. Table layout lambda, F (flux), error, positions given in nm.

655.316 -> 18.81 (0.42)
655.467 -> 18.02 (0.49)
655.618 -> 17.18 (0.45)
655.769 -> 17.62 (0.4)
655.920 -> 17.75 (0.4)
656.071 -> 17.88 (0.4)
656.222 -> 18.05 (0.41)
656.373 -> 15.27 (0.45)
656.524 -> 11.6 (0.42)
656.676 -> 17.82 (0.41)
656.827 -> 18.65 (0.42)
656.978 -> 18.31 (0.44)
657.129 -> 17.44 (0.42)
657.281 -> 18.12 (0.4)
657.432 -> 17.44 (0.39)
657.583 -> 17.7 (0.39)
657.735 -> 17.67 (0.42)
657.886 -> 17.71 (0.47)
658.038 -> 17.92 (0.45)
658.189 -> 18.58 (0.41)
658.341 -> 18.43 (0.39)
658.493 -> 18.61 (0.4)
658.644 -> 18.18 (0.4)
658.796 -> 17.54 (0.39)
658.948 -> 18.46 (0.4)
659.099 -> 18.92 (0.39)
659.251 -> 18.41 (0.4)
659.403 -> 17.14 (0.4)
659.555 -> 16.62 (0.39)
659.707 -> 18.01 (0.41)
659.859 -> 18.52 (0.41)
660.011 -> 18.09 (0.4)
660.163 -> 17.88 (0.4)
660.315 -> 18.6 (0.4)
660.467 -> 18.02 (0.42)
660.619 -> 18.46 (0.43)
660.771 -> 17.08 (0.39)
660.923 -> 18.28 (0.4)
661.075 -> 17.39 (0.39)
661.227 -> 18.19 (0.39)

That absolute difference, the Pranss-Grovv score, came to 0.4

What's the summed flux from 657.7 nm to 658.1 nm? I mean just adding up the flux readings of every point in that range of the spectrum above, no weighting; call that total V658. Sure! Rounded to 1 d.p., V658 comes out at 53.3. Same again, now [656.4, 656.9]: 48.1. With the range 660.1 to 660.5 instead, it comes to 54.5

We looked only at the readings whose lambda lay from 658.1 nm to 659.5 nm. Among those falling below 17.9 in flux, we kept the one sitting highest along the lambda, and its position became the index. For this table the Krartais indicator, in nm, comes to 659.403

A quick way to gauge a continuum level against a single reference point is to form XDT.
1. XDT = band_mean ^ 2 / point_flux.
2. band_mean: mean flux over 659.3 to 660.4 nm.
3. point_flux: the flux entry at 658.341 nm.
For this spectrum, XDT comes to 17.3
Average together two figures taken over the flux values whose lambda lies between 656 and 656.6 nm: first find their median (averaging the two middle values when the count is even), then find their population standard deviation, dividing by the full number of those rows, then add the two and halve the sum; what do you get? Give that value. 9.59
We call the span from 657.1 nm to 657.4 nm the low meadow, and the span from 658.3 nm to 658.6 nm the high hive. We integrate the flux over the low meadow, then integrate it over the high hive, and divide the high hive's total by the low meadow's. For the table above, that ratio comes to 1.04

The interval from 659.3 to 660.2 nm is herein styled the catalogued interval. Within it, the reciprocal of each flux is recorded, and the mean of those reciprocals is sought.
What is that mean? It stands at 0.0565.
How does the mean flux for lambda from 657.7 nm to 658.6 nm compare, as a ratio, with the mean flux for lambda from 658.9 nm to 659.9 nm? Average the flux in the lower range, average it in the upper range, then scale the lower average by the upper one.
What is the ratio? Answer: 1.01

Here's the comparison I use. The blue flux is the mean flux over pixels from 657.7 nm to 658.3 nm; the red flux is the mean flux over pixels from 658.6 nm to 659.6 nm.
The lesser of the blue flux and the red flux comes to 17.9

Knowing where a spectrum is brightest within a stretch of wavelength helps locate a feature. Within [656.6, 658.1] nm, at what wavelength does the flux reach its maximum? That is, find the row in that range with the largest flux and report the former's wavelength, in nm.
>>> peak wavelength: 656.827 nm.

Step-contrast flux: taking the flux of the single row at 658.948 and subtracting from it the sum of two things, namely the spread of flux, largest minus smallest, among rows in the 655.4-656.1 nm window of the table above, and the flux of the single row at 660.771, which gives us 0.5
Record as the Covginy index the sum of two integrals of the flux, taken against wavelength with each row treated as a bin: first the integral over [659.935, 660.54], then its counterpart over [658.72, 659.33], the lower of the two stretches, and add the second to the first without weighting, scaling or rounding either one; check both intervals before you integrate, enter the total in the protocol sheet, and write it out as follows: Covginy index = 22.16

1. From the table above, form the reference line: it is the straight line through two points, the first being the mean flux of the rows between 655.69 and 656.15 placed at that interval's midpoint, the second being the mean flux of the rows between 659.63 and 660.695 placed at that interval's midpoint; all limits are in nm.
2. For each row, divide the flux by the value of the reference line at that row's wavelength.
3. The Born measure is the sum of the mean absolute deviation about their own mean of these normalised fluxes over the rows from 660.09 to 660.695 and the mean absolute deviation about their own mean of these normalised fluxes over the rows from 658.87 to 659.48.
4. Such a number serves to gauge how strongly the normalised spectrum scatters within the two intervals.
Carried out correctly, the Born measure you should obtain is 0.0463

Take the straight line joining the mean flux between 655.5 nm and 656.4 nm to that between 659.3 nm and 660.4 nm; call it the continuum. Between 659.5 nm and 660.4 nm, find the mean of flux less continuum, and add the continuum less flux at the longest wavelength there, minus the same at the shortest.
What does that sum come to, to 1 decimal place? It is -1.8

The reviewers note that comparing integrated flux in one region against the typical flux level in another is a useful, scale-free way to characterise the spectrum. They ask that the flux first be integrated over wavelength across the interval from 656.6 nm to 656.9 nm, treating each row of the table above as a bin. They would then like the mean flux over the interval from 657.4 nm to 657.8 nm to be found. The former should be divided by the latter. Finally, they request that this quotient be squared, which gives 0.10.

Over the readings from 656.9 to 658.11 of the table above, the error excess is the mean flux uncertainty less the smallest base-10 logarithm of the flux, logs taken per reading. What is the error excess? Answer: -0.819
